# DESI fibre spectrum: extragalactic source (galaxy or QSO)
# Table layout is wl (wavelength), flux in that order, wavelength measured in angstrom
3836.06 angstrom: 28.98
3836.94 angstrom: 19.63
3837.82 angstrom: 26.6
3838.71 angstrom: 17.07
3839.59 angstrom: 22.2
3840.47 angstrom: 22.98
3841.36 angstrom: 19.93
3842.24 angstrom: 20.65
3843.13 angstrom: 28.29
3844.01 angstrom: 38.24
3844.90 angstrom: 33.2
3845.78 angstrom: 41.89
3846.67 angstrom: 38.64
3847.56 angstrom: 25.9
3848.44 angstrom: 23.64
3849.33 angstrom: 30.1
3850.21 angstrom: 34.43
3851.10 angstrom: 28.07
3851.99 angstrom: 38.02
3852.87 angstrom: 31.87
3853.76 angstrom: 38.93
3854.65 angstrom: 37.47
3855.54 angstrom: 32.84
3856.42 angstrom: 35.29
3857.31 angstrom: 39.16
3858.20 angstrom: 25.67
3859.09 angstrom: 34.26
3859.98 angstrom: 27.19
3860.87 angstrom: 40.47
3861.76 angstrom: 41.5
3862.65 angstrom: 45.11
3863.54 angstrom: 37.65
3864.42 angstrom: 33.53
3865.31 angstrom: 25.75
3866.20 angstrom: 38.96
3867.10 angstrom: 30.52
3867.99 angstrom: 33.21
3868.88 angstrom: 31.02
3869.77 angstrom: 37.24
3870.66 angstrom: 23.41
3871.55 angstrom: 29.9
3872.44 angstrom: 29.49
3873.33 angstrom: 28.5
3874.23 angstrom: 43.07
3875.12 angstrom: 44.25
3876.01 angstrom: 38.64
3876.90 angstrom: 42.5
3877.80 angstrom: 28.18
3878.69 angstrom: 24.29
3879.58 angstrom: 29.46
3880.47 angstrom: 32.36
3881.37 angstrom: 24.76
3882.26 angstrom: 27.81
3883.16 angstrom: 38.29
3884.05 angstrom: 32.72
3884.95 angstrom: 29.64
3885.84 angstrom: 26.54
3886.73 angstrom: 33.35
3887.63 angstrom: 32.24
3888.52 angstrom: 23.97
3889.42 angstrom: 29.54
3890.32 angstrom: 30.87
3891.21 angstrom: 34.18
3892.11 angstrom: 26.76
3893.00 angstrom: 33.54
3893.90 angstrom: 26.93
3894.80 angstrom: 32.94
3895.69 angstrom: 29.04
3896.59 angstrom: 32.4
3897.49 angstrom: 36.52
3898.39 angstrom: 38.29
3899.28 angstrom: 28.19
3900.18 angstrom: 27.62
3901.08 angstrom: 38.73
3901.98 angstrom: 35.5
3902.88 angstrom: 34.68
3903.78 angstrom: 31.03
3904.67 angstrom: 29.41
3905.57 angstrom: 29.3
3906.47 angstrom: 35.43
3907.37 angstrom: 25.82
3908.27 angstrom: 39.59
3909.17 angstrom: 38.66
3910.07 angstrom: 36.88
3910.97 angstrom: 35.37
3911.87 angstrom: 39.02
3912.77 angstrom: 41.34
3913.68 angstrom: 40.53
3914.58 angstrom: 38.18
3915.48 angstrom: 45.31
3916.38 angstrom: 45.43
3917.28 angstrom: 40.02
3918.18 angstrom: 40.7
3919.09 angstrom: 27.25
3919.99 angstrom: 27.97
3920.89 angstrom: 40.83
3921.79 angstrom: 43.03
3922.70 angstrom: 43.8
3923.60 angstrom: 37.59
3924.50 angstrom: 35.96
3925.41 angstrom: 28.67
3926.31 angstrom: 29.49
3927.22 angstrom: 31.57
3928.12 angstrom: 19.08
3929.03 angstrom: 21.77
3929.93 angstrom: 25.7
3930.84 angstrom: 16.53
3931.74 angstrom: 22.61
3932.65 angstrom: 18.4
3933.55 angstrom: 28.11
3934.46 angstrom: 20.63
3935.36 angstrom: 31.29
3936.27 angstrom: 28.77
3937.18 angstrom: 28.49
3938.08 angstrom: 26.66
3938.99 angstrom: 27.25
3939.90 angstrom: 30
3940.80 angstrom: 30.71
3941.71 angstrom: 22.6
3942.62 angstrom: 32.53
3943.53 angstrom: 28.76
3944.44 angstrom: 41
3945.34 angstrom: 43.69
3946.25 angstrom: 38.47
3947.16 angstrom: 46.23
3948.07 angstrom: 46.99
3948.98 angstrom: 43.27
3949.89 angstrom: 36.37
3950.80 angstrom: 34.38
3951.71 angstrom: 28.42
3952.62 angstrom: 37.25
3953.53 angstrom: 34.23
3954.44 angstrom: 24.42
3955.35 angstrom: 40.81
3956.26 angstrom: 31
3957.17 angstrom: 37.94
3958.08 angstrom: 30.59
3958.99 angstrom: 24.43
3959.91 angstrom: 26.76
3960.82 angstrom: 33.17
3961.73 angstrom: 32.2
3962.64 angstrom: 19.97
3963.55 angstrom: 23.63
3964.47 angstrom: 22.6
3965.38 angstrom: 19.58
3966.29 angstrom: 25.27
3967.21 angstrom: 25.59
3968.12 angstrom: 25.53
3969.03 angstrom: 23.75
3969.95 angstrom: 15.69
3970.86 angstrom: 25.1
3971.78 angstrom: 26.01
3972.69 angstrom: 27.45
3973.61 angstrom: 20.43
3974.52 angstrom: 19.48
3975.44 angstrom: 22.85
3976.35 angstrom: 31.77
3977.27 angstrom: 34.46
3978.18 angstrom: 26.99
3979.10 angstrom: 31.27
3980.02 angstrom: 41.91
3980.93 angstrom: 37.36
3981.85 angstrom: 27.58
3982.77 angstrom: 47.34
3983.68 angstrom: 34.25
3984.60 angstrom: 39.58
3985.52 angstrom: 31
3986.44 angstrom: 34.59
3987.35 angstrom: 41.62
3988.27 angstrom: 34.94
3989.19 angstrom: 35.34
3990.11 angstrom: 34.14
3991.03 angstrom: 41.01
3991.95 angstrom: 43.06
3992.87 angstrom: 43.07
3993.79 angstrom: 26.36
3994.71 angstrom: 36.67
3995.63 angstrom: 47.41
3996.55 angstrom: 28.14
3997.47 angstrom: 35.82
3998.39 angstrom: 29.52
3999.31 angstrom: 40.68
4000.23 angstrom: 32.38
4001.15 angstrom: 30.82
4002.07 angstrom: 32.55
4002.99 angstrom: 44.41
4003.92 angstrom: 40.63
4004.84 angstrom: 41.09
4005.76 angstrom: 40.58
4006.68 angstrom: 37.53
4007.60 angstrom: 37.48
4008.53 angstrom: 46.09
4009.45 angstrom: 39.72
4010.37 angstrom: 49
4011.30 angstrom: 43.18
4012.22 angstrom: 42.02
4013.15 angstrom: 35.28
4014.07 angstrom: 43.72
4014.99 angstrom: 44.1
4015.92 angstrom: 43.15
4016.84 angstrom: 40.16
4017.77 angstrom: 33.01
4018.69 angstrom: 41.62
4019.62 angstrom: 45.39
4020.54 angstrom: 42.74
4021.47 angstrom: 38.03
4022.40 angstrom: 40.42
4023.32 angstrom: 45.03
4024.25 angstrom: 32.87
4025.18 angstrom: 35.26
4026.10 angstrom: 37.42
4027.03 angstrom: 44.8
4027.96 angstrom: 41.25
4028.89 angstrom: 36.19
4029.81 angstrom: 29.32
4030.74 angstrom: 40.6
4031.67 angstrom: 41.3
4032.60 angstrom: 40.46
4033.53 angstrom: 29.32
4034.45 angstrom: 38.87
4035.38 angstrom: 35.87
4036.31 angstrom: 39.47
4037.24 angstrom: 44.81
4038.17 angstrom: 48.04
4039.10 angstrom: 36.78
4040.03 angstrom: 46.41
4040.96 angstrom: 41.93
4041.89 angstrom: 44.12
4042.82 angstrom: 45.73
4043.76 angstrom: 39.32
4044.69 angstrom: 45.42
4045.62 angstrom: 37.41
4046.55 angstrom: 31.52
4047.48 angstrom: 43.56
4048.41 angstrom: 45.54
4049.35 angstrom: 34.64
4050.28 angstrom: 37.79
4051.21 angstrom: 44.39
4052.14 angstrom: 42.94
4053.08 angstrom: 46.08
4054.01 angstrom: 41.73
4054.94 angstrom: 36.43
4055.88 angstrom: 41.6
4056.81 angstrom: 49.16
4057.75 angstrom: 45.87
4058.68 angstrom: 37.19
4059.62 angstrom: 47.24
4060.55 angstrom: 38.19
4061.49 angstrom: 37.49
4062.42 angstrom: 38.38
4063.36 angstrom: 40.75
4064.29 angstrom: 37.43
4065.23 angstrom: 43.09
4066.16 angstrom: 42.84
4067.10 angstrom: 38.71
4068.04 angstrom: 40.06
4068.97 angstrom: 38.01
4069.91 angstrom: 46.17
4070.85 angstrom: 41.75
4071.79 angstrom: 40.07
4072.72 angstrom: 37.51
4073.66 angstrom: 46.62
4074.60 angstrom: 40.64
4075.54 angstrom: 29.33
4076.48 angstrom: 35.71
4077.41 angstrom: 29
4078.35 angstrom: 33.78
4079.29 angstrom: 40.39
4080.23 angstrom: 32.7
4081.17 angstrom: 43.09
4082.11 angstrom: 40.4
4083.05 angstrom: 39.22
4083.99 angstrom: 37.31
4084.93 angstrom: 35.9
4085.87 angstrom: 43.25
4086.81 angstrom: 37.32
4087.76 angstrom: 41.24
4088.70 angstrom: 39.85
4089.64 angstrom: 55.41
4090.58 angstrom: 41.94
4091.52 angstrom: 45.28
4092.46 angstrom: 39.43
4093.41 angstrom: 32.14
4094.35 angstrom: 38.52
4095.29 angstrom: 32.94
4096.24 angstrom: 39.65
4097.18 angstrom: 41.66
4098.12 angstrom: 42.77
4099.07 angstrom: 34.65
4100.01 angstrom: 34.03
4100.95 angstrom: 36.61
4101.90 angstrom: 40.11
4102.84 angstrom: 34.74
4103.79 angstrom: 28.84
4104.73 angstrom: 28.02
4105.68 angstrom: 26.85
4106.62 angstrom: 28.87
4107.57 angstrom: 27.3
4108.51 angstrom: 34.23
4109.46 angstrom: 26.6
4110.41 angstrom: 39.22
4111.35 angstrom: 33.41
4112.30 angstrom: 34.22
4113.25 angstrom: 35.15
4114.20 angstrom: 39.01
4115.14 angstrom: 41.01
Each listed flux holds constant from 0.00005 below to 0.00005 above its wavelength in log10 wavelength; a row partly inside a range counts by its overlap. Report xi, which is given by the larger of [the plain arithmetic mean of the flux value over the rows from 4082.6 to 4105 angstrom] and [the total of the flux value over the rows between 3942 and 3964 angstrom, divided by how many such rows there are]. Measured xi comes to 38.4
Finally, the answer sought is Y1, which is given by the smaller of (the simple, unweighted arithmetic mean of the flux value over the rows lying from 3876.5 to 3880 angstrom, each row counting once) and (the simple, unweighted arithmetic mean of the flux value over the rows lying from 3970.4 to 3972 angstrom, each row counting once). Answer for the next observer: 25.6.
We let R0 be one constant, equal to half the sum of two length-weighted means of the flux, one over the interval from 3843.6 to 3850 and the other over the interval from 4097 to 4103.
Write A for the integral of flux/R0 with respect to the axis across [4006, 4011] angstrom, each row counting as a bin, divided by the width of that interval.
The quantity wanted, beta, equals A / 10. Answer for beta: 0.118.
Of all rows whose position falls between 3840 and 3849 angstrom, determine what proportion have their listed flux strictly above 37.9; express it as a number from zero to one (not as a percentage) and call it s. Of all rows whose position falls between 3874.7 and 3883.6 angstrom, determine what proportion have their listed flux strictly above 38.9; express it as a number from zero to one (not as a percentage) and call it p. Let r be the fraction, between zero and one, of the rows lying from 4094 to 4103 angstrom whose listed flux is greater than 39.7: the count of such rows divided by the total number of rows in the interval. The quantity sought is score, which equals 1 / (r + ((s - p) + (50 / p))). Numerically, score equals 0.0040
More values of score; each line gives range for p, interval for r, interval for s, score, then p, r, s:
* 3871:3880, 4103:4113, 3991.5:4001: 0.0060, 0.30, 0.0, 0.40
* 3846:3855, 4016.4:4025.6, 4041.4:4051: 0.0020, 0.10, 0.6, 0.60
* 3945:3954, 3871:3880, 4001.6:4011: 0.0080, 0.40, 0.3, 0.70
